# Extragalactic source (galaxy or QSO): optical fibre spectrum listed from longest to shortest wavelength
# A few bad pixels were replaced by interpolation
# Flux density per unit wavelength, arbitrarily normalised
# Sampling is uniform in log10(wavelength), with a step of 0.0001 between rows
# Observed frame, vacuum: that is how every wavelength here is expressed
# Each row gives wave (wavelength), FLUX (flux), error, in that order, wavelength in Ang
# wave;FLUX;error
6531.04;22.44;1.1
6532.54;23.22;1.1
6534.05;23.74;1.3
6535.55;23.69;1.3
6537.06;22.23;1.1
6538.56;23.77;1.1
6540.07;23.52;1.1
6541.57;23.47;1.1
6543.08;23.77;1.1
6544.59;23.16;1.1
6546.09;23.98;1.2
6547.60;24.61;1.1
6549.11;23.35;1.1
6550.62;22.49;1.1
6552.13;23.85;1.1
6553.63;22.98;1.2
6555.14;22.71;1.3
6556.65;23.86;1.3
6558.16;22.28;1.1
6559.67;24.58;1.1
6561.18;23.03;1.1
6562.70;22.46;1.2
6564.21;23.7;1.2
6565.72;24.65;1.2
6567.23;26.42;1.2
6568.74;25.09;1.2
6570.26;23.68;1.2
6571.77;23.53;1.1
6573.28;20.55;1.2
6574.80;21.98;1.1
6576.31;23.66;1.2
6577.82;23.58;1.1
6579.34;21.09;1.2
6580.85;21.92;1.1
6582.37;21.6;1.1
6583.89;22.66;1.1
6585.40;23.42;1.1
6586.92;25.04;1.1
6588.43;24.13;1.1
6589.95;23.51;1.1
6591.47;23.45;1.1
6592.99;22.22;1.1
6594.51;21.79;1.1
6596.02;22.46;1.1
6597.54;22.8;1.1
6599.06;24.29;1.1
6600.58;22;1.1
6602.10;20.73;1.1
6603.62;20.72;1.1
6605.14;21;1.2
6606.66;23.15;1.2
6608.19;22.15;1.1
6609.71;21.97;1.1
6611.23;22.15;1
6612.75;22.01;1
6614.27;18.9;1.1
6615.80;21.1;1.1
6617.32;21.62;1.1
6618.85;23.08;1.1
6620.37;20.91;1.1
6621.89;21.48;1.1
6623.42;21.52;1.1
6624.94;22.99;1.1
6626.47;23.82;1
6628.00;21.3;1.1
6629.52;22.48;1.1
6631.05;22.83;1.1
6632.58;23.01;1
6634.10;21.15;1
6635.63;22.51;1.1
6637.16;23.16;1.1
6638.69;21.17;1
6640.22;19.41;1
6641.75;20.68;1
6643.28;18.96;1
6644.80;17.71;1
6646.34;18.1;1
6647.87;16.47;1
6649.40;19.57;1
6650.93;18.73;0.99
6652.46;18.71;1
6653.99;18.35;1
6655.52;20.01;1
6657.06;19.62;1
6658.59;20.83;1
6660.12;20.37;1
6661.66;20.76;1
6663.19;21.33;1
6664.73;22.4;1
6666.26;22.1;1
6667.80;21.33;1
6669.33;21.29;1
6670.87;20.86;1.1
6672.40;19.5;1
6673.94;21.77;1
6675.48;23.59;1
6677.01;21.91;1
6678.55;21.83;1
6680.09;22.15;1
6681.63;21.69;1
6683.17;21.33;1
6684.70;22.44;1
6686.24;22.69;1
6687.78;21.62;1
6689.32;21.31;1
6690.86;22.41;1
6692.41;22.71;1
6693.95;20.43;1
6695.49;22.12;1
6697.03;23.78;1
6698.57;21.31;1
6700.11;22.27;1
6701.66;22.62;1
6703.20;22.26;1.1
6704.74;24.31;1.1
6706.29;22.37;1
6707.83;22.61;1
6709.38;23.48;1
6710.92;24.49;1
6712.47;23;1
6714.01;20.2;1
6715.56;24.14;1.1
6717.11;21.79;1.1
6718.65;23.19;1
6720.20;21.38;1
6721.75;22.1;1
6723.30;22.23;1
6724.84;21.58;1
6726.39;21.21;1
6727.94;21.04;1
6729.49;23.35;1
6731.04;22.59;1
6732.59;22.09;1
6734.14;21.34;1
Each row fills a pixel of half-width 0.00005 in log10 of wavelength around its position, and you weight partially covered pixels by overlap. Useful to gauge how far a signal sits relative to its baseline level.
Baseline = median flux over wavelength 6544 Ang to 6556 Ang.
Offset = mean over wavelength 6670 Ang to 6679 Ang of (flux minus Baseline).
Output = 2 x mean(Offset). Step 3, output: -3.4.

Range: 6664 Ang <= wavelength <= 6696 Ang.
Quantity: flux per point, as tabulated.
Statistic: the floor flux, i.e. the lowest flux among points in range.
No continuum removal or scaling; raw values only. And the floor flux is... 19.5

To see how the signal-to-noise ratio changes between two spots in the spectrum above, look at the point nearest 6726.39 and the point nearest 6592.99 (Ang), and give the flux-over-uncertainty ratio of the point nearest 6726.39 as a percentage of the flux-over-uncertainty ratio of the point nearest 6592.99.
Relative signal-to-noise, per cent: 105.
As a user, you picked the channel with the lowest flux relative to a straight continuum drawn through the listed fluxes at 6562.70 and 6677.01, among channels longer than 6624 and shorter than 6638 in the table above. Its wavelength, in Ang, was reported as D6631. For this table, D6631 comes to 6634.10 Ang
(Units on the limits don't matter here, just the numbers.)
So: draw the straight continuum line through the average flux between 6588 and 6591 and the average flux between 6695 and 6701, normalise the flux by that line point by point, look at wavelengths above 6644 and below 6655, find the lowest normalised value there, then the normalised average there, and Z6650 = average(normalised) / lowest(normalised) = 1.11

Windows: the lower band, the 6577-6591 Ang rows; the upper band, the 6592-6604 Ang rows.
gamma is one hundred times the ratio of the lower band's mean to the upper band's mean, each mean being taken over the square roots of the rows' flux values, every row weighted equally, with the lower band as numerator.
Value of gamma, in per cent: 102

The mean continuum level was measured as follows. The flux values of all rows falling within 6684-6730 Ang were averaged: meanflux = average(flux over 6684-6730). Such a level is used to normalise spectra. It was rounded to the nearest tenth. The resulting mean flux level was 22.3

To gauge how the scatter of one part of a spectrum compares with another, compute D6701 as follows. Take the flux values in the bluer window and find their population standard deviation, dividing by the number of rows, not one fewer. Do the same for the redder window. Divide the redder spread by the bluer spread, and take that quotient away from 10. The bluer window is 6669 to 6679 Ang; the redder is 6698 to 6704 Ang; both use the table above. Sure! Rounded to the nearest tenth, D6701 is 9.6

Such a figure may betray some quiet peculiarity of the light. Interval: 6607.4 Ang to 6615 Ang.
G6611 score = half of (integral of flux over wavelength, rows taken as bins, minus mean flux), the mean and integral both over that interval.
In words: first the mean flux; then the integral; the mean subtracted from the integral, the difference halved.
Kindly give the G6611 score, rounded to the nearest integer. 71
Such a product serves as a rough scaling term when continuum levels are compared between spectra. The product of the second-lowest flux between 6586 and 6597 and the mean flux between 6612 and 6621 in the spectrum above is 473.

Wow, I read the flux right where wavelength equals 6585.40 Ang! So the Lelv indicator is 23.42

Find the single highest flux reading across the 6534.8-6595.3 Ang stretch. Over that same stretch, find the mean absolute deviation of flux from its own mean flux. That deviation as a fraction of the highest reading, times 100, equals 3.3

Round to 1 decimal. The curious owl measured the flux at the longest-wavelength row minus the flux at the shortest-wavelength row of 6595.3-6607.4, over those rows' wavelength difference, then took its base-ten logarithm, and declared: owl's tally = -1.2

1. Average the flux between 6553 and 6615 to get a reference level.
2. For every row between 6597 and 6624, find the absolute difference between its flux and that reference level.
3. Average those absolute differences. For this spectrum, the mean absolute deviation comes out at 1.3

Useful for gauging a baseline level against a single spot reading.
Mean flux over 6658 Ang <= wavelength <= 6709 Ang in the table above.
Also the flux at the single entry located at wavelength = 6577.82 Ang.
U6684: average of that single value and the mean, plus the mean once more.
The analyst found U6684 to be 44.6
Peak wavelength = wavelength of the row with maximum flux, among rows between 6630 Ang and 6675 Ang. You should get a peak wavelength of 6637.16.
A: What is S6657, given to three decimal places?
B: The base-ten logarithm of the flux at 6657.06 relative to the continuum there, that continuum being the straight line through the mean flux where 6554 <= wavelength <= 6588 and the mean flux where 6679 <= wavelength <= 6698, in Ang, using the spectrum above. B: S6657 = -0.057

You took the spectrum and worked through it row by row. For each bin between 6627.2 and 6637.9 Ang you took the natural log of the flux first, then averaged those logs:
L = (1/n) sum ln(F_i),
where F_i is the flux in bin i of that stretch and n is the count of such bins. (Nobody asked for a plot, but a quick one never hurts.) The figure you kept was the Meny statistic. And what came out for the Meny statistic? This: 3.11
